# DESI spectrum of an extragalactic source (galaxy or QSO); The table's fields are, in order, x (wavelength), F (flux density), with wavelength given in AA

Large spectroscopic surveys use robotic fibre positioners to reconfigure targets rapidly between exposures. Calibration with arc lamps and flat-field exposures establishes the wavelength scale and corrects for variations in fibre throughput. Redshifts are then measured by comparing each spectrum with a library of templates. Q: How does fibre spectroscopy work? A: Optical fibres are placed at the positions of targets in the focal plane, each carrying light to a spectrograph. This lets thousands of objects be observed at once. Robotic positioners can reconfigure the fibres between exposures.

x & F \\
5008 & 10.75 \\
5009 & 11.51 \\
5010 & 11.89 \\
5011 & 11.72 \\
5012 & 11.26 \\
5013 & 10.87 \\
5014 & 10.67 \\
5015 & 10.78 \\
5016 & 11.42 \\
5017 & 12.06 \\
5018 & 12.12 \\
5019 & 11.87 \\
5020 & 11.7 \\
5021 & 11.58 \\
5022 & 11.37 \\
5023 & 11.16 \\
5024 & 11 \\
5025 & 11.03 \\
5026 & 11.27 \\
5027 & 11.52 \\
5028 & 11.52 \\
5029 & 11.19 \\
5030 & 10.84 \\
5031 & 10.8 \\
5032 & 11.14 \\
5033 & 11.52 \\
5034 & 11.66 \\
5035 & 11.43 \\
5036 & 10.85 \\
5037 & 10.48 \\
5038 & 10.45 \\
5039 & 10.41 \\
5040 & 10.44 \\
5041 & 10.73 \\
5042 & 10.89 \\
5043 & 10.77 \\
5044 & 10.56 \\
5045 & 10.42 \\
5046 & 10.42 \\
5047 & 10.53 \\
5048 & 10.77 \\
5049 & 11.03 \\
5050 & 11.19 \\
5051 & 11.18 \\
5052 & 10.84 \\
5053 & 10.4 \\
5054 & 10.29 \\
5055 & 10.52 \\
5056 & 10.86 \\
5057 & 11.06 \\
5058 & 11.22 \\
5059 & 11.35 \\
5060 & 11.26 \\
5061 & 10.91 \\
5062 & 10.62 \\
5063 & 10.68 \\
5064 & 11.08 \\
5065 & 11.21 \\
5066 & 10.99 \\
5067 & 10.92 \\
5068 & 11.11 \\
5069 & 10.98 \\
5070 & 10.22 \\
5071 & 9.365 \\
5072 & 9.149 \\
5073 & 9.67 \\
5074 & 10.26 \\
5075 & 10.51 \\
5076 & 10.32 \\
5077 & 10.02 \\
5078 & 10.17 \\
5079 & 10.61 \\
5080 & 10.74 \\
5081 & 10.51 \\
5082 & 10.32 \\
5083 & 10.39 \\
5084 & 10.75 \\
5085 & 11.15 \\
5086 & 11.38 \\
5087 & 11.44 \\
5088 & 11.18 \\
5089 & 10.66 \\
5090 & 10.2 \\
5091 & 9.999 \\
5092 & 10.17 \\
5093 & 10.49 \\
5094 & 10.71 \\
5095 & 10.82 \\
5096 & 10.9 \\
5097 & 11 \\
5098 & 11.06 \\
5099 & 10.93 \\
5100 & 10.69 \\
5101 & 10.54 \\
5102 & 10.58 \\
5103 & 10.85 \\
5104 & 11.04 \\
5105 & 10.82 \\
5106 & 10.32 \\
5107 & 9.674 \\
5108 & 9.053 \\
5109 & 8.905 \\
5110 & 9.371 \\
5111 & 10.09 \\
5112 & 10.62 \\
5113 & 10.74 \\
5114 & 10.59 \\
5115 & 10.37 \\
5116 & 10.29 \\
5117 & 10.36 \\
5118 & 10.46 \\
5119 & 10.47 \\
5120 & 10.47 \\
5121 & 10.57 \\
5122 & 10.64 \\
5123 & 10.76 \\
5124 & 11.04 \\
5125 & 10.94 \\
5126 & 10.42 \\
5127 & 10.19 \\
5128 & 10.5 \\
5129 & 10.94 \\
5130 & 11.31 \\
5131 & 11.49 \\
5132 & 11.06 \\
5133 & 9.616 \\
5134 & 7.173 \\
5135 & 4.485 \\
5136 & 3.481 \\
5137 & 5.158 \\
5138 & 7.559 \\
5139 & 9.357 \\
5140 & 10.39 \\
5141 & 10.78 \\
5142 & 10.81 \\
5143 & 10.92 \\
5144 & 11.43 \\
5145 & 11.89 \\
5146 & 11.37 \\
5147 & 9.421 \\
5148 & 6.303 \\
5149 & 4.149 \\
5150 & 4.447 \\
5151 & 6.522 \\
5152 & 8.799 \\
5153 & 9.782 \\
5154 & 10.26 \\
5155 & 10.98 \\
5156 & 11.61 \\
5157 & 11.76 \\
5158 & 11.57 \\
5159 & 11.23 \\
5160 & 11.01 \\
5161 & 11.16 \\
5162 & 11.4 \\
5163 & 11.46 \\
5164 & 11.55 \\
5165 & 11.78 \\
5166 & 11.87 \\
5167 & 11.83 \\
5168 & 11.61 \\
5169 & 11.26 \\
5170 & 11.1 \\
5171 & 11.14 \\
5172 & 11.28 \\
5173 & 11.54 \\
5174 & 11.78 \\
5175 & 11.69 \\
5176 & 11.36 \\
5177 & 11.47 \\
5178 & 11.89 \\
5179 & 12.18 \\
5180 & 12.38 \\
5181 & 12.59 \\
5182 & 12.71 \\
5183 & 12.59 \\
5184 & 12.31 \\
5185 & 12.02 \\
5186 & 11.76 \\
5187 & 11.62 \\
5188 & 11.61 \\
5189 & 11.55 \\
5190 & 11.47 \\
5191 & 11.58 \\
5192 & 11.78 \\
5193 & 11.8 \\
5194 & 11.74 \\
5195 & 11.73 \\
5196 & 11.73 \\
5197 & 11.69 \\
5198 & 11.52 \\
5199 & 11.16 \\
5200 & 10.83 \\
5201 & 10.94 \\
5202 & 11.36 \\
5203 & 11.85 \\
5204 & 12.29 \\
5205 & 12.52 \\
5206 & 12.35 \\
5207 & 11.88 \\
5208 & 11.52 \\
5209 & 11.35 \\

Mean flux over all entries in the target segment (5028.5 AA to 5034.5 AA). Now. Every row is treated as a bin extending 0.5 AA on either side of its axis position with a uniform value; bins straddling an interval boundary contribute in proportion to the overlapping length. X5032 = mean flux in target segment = 11.2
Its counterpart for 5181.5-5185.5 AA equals 12.4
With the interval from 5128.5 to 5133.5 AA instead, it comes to 10.9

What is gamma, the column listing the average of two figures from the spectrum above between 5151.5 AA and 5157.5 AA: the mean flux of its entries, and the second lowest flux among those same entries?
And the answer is 10.2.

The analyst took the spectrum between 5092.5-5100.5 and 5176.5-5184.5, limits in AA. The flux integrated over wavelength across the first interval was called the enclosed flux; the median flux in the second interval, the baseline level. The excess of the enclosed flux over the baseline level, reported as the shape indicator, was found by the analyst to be 74.3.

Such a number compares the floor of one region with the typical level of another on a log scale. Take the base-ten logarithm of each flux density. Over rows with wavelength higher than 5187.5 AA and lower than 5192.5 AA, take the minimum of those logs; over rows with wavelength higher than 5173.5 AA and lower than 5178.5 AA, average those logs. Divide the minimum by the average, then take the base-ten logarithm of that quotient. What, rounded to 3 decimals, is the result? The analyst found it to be -0.003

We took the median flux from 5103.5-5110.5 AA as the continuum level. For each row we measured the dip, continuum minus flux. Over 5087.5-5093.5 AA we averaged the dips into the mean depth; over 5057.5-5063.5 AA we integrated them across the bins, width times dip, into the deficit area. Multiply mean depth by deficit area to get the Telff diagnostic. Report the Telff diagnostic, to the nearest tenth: 6.2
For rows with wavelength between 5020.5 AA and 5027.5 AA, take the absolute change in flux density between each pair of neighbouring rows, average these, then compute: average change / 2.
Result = 0.09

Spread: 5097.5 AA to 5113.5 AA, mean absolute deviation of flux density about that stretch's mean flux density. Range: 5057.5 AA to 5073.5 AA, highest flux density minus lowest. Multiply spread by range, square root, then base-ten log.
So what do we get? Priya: 0.0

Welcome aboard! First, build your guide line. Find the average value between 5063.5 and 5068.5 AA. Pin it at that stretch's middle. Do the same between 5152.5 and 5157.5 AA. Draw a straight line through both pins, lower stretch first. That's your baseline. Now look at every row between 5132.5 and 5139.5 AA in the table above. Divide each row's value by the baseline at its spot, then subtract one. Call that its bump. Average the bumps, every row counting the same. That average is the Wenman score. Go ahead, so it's -0.39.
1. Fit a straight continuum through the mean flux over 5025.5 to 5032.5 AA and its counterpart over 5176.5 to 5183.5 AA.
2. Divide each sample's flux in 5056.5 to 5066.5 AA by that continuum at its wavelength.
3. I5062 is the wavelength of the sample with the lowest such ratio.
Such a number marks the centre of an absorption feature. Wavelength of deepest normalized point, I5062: 5062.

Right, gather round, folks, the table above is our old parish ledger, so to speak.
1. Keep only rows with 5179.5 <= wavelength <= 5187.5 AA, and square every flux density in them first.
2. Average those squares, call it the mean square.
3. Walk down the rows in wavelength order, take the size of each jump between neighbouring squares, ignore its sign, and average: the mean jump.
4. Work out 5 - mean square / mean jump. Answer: -25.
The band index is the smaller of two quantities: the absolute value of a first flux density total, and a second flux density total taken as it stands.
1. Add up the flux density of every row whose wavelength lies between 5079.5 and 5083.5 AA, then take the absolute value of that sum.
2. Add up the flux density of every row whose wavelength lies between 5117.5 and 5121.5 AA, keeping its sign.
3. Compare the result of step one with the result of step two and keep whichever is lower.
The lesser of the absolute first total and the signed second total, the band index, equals 42.0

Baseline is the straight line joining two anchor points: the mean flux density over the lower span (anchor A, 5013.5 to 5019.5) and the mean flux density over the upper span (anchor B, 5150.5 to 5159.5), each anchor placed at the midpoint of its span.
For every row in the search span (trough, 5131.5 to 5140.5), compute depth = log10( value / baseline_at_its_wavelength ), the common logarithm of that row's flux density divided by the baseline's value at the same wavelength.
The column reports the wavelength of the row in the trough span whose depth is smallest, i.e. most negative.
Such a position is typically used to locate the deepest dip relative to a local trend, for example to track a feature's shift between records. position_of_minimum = 5136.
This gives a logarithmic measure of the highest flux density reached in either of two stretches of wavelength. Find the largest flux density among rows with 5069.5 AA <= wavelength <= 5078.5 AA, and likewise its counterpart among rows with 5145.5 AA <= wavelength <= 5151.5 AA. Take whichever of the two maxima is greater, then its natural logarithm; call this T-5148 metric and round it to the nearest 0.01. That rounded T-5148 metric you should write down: 2.43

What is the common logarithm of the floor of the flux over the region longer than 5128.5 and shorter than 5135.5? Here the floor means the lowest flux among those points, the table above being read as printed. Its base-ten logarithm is 0.65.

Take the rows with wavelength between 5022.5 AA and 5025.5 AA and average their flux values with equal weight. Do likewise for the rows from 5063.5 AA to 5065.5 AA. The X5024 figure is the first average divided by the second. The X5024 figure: 0.993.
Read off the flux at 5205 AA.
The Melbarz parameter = 12.52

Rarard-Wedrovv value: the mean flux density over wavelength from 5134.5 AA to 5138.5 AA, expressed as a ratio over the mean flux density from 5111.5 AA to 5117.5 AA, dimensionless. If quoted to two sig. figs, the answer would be 0.49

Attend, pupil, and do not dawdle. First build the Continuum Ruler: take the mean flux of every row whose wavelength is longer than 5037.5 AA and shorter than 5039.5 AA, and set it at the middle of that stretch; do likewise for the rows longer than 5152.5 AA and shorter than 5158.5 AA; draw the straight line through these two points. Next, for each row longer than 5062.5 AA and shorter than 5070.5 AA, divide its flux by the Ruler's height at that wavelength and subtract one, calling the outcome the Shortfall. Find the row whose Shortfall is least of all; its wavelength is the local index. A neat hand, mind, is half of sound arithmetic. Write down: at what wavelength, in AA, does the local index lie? 5070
